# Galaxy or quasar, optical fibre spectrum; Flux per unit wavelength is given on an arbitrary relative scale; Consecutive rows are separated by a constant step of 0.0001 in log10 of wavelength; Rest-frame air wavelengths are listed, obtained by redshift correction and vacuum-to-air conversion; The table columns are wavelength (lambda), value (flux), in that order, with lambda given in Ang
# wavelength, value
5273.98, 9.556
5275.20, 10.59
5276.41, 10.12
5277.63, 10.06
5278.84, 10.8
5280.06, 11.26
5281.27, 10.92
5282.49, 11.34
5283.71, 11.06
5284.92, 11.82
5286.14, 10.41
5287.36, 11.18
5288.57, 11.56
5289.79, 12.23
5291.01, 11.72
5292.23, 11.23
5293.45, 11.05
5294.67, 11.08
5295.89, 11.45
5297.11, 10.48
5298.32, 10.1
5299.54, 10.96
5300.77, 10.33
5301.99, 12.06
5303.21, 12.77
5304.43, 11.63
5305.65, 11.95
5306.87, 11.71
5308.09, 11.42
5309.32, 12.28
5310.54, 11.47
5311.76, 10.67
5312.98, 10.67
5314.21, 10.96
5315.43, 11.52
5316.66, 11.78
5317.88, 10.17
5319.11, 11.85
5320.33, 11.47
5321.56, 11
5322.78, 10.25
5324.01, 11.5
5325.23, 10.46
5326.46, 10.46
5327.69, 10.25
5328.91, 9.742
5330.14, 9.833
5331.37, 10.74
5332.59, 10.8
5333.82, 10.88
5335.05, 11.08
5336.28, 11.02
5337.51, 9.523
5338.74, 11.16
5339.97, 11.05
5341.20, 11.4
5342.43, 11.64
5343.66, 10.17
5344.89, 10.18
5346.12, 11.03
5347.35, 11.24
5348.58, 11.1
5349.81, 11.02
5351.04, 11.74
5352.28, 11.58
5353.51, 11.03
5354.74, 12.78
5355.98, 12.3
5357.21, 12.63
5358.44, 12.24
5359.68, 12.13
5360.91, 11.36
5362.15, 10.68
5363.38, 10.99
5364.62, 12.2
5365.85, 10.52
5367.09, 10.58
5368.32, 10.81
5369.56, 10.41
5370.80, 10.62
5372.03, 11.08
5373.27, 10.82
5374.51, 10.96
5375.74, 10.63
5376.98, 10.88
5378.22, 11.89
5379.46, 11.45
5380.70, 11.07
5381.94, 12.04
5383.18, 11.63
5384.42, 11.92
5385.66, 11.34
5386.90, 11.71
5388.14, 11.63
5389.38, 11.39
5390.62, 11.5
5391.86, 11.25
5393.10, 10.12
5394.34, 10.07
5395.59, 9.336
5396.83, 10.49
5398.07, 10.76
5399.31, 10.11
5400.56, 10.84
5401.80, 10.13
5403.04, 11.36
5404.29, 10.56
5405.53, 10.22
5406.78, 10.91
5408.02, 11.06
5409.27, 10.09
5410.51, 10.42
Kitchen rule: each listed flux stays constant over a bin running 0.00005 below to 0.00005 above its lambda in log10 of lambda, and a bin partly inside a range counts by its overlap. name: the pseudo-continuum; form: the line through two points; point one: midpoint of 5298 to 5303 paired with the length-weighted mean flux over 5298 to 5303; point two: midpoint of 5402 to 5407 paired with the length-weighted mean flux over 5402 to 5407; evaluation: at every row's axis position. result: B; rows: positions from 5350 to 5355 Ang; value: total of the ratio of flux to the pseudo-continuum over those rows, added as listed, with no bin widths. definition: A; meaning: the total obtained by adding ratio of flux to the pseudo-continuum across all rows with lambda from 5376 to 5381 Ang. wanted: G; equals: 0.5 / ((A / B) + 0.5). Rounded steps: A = 4.20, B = 4.337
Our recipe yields 0.340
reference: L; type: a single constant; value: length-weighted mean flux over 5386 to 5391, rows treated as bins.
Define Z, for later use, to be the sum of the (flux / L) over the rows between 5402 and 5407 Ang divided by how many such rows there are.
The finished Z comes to 0.93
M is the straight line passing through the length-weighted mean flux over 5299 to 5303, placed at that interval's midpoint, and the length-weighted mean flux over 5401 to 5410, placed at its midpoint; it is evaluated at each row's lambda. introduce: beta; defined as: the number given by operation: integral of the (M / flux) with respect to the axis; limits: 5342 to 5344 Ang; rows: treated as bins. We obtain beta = 2.0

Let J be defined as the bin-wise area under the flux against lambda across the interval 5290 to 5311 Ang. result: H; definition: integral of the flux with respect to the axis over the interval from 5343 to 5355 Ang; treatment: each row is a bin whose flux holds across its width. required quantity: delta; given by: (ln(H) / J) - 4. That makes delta -3.98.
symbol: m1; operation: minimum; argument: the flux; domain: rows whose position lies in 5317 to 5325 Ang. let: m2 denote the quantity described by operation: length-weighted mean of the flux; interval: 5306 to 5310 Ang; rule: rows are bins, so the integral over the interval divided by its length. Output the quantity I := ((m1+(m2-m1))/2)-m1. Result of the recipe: -4.27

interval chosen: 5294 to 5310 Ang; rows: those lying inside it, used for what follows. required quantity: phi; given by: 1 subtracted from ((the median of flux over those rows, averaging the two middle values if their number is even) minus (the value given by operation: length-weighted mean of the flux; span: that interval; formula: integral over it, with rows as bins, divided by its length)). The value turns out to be -0.95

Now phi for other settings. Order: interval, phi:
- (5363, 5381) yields -1.11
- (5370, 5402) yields -0.98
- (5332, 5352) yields -0.91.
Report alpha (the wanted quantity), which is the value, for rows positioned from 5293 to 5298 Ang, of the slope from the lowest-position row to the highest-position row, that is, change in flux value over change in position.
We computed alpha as -0.16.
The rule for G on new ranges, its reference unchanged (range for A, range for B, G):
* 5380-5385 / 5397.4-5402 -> 0.311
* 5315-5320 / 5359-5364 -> 0.336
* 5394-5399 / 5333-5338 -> 0.339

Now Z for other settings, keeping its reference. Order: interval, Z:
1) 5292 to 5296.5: 0.97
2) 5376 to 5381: 0.98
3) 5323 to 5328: 0.92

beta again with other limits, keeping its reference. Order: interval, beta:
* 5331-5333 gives 2.1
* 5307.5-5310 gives 2.4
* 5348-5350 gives 2.0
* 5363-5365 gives 1.9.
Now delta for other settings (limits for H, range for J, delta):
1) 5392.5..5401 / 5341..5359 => -3.98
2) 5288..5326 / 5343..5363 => -3.97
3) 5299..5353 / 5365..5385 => -3.97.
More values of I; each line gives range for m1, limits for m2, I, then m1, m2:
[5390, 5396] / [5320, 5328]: -3.96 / 9.336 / 10.8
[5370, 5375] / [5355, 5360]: -4.44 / 10.62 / 12.4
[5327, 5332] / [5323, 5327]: -4.37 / 9.742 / 10.8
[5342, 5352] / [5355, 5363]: -4.22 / 10.17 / 11.9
